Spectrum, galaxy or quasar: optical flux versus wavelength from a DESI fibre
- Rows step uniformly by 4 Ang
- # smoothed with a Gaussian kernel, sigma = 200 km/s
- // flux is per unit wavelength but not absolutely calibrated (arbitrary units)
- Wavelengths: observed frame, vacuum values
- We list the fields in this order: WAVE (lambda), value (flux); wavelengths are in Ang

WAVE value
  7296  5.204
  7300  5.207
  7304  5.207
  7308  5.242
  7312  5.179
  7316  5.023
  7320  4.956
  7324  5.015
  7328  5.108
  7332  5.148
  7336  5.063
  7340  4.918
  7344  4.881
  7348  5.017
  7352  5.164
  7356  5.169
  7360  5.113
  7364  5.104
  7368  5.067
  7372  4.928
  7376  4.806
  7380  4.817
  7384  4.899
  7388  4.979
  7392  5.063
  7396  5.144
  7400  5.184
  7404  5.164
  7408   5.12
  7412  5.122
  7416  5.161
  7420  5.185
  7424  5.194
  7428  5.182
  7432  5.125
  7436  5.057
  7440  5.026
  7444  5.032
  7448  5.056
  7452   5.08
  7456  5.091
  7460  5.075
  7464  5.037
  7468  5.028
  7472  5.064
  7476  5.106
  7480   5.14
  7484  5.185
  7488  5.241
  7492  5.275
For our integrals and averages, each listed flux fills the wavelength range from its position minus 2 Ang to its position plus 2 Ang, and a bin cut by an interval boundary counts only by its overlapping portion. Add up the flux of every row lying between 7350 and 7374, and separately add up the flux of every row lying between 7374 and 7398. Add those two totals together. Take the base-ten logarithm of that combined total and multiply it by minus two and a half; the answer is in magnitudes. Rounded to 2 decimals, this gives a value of -4.45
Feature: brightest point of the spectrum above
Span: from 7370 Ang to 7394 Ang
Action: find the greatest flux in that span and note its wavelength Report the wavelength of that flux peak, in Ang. 7392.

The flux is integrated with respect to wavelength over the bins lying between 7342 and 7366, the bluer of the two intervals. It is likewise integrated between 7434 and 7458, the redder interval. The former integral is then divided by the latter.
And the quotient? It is 1.00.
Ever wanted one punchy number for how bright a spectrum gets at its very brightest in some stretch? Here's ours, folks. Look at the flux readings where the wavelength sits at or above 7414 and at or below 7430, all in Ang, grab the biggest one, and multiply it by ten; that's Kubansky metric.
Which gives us 51.9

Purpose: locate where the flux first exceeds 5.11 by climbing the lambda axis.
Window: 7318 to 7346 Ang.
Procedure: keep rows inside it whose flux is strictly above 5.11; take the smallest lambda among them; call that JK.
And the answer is 7332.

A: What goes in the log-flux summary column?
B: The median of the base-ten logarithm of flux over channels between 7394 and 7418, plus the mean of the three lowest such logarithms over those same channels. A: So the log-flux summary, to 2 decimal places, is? 1.42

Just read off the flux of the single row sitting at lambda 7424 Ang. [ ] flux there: 5.194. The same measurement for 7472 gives 5.064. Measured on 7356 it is 5.169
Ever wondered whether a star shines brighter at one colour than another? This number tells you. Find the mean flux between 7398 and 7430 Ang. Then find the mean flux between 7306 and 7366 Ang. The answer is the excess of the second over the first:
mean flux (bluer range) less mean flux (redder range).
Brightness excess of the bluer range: -0.091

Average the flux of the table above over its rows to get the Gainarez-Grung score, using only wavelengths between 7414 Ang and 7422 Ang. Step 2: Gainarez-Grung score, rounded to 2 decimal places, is 5.17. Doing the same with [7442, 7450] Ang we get 5.04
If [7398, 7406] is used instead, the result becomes 5.17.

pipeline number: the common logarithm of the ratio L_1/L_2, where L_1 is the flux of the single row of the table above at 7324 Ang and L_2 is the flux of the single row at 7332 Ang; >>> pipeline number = -0.011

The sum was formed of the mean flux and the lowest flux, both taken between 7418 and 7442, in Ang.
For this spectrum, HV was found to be 10.2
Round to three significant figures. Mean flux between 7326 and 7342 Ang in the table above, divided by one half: 10.1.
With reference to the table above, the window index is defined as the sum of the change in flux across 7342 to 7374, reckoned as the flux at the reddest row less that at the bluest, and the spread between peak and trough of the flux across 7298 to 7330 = 0.333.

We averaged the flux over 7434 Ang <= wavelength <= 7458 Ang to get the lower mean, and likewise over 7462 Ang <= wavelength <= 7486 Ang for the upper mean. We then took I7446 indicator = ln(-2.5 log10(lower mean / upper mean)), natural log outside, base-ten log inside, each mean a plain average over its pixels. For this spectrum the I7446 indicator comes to -4.86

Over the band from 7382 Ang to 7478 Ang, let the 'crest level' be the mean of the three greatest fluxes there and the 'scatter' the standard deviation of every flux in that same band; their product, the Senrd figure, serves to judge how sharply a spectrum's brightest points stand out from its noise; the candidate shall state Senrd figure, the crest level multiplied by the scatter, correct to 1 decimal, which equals 0.4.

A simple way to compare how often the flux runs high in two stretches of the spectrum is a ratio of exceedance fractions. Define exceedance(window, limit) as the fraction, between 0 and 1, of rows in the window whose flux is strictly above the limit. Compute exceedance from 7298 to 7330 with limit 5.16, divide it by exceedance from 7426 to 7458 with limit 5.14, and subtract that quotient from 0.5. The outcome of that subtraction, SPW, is -3.5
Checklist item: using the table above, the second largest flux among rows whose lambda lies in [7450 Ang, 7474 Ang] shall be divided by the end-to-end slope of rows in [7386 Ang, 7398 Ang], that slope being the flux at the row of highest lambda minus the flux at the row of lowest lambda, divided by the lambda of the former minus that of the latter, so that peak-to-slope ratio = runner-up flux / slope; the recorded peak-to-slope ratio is 246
